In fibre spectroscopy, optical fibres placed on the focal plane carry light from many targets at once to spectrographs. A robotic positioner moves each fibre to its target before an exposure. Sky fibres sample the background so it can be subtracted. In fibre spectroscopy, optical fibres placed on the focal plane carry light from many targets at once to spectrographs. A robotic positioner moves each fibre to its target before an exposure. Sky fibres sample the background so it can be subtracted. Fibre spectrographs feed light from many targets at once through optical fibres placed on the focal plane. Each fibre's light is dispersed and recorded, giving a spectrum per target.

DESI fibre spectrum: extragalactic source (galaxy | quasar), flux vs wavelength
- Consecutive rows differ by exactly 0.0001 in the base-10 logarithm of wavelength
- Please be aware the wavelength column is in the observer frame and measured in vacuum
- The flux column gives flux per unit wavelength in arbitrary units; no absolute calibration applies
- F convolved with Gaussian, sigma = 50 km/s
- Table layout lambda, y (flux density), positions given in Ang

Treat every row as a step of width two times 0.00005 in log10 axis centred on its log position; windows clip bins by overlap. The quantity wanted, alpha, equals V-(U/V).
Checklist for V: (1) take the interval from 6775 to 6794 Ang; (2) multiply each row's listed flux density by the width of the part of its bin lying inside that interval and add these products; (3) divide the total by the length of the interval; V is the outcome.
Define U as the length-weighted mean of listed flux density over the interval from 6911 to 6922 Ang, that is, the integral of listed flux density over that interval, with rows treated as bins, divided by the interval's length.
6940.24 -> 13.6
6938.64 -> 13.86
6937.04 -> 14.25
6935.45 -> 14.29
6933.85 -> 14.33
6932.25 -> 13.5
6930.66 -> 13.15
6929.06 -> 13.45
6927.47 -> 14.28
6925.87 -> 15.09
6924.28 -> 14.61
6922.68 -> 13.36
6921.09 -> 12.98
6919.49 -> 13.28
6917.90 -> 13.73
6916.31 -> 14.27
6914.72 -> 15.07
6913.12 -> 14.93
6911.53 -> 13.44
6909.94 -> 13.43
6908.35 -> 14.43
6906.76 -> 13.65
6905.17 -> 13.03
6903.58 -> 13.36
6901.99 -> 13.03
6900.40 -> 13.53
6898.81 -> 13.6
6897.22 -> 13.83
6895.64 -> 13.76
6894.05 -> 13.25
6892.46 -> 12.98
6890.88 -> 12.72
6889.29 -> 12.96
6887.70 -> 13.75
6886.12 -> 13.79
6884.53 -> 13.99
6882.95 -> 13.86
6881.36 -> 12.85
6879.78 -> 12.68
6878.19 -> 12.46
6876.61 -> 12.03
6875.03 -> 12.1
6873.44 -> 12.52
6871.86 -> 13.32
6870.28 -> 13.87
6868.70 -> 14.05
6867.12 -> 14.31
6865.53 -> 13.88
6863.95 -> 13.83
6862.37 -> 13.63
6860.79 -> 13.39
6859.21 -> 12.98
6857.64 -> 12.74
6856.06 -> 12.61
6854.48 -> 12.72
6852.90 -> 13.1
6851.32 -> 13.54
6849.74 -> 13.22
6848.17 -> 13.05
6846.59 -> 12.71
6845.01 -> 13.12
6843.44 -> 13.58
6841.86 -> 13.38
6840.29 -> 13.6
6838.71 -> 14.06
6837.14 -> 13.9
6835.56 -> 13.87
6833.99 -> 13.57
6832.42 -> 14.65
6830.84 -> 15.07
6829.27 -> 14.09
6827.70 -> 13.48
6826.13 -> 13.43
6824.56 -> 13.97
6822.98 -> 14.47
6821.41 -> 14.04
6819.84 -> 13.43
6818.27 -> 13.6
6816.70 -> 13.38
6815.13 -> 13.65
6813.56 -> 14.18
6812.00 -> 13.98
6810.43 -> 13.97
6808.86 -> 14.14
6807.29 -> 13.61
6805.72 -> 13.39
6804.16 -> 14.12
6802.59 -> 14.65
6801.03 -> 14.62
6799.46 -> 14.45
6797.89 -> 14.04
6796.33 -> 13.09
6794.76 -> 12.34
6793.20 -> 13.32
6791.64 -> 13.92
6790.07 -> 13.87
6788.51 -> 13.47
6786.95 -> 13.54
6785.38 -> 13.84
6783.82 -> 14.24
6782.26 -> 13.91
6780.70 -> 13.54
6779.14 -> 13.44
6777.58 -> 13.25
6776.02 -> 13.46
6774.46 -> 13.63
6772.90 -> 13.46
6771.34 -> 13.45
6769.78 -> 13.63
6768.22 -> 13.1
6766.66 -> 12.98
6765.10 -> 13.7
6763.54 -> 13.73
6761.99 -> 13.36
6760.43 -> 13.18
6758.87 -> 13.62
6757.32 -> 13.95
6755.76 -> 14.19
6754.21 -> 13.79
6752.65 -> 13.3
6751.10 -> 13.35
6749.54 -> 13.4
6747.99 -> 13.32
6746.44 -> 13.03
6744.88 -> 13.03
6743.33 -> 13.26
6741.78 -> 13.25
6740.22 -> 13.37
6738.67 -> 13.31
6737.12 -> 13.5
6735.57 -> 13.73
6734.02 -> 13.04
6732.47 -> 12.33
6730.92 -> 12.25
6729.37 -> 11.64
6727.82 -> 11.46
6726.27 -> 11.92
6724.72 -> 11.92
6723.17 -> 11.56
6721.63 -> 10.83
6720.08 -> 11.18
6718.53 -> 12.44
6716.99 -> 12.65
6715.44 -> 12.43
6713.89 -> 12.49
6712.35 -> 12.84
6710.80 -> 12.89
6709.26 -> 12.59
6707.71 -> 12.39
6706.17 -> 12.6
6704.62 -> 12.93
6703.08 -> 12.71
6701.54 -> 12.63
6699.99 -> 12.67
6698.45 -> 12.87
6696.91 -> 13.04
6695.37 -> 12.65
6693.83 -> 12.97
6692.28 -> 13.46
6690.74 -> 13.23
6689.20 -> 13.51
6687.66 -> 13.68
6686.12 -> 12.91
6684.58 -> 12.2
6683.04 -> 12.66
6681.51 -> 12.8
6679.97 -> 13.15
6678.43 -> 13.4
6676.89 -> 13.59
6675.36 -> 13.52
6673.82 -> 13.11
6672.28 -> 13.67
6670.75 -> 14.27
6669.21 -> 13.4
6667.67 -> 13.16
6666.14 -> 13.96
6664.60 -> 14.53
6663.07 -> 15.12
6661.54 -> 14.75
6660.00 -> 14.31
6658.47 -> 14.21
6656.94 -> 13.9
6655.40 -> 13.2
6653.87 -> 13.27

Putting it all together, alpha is 12.6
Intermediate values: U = 14.0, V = 13.7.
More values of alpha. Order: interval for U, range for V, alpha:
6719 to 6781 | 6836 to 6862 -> 12.3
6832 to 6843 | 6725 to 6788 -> 12.2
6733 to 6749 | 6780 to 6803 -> 12.8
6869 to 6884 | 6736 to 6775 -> 12.5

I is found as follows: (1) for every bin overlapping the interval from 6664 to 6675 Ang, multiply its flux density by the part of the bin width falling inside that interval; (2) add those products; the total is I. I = 151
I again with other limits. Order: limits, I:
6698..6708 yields 127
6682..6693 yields 144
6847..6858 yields 143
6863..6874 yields 151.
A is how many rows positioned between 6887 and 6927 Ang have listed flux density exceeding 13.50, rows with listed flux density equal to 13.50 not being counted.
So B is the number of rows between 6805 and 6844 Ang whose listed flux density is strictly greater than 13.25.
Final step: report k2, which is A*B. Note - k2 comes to 325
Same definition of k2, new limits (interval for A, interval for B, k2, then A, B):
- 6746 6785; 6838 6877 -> 143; 11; 13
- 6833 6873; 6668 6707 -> 117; 13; 9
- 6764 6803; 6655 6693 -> 224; 14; 16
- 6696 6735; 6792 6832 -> 0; 0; 23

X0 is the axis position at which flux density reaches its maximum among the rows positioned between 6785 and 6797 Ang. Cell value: 6791.64 Ang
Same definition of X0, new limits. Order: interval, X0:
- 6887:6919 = 6914.72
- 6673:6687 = 6676.89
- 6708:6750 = 6735.57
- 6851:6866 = 6865.53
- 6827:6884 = 6830.84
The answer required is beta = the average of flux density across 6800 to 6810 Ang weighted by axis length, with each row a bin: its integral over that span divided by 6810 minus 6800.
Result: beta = 14.1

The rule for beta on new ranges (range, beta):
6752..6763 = 13.6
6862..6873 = 13.8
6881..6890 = 13.6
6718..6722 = 11.5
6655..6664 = 14.3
